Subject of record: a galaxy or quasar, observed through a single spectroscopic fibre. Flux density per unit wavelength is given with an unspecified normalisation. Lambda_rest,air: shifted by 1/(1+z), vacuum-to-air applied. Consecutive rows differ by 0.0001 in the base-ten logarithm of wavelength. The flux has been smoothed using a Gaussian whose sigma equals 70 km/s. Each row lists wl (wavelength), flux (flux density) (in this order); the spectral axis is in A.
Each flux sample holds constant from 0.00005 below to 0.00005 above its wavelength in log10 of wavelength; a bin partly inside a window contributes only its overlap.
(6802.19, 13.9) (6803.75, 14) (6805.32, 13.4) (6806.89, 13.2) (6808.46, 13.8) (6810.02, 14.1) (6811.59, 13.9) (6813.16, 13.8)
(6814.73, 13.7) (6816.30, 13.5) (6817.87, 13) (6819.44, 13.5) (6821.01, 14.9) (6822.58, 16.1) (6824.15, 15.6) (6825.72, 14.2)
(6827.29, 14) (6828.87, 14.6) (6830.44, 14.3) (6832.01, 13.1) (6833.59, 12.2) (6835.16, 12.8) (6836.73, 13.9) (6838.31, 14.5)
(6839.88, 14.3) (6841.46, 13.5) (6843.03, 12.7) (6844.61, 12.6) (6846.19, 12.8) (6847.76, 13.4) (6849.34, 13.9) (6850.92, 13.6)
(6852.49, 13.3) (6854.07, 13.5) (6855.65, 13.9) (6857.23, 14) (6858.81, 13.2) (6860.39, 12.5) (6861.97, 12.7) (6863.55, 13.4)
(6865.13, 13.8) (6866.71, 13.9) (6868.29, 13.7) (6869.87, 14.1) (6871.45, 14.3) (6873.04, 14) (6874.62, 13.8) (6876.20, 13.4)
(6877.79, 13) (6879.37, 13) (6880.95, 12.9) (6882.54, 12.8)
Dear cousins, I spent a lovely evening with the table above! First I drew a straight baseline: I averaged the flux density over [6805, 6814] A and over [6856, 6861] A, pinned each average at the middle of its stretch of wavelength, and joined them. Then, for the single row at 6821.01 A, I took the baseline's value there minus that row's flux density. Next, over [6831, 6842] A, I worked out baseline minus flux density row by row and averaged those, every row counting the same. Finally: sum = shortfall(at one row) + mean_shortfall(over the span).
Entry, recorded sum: -1.3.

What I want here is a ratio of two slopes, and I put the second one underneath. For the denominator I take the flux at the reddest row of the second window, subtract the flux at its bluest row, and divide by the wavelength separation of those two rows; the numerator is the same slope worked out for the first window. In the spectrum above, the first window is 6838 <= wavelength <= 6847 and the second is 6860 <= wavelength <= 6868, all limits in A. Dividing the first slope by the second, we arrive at -1.0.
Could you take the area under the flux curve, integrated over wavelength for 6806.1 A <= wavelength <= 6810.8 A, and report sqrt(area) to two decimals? 8.03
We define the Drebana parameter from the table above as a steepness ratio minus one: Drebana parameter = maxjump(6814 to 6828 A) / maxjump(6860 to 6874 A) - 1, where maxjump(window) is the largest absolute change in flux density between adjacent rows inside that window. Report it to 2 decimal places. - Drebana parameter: 1.00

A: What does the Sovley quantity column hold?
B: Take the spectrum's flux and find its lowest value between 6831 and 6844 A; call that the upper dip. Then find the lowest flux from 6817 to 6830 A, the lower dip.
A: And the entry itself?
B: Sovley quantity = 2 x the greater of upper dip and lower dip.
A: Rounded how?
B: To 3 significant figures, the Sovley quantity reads 26.0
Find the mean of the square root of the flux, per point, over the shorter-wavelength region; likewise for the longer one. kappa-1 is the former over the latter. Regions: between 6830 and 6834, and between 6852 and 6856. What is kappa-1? 0.986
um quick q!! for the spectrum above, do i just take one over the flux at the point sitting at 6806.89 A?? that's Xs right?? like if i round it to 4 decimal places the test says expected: 0.0758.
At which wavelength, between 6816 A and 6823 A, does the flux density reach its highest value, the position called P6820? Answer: 6822.58 A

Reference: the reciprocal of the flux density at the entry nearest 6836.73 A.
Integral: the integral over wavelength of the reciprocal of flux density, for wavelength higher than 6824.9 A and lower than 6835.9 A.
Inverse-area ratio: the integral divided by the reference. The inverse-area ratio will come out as 11.3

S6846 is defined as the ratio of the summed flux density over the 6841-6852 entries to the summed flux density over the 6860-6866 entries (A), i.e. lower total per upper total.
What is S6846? 1.8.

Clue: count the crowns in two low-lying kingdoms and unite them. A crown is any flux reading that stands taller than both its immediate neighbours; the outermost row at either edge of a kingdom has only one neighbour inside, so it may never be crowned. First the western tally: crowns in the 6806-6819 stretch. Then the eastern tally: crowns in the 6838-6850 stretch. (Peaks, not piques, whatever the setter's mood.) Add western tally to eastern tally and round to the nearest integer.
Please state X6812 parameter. 1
